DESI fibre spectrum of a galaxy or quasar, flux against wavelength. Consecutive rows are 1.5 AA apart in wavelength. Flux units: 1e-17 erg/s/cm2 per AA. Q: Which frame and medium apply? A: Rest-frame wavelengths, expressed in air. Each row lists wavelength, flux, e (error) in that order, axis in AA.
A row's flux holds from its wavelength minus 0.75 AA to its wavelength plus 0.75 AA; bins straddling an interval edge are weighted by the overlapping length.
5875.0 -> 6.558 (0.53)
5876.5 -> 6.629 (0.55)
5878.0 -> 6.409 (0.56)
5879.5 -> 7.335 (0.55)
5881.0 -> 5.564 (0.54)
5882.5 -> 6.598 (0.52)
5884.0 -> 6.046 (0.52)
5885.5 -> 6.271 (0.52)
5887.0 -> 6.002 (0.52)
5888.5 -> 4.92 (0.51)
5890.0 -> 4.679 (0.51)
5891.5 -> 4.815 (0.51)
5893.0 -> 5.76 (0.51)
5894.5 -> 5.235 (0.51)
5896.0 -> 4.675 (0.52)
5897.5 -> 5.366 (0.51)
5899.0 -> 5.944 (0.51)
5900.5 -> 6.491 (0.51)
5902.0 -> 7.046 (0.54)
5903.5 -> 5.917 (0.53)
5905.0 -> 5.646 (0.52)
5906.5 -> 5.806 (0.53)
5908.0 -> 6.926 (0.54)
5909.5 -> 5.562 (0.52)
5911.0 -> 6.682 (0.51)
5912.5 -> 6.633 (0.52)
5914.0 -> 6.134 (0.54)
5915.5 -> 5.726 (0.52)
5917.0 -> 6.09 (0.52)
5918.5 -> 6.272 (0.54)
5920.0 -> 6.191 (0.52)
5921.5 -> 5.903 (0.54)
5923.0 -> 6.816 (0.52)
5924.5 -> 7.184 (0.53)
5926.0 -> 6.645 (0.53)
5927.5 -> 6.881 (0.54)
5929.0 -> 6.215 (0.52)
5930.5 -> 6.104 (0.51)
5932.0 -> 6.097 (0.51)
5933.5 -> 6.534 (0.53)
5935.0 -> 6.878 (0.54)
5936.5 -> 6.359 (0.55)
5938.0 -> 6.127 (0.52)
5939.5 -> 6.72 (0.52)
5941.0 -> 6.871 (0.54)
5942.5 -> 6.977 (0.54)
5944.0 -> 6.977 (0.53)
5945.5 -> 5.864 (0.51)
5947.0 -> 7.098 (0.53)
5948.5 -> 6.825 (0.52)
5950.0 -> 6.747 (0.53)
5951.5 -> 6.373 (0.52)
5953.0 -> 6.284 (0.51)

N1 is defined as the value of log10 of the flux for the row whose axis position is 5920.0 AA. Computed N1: 0.79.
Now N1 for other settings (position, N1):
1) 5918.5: 0.80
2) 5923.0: 0.83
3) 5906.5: 0.76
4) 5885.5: 0.80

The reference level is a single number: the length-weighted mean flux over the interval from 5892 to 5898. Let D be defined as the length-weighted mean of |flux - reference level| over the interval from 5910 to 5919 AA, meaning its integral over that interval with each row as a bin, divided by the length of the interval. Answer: 1.00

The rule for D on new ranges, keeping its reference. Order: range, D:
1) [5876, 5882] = 1.25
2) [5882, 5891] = 0.78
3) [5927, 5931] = 1.15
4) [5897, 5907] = 0.82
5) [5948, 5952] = 1.42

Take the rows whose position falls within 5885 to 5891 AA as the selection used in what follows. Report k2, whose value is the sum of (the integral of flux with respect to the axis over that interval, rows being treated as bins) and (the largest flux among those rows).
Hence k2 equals 39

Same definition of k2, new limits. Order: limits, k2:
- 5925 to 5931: 46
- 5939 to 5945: 48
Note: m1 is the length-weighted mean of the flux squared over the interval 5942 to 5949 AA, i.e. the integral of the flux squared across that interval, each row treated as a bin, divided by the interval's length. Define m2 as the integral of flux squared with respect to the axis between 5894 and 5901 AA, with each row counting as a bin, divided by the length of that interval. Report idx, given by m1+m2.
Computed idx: 76.4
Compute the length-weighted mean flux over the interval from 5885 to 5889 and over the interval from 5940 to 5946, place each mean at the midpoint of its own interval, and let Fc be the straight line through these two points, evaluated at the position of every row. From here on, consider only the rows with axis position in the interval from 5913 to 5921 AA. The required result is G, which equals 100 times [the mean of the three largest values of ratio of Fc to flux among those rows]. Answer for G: 105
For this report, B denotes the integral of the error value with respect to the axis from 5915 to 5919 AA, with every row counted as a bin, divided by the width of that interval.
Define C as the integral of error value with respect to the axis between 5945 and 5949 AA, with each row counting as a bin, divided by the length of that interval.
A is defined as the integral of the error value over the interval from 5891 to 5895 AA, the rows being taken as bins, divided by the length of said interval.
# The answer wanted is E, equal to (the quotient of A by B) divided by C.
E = 1.86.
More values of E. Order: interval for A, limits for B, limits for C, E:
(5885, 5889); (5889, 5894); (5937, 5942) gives 1.92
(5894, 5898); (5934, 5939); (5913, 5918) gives 1.82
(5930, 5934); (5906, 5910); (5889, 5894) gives 1.91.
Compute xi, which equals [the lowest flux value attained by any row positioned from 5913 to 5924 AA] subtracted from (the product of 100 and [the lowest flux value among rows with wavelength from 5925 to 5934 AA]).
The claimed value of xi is 604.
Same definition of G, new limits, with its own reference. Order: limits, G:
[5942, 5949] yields 104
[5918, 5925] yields 103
